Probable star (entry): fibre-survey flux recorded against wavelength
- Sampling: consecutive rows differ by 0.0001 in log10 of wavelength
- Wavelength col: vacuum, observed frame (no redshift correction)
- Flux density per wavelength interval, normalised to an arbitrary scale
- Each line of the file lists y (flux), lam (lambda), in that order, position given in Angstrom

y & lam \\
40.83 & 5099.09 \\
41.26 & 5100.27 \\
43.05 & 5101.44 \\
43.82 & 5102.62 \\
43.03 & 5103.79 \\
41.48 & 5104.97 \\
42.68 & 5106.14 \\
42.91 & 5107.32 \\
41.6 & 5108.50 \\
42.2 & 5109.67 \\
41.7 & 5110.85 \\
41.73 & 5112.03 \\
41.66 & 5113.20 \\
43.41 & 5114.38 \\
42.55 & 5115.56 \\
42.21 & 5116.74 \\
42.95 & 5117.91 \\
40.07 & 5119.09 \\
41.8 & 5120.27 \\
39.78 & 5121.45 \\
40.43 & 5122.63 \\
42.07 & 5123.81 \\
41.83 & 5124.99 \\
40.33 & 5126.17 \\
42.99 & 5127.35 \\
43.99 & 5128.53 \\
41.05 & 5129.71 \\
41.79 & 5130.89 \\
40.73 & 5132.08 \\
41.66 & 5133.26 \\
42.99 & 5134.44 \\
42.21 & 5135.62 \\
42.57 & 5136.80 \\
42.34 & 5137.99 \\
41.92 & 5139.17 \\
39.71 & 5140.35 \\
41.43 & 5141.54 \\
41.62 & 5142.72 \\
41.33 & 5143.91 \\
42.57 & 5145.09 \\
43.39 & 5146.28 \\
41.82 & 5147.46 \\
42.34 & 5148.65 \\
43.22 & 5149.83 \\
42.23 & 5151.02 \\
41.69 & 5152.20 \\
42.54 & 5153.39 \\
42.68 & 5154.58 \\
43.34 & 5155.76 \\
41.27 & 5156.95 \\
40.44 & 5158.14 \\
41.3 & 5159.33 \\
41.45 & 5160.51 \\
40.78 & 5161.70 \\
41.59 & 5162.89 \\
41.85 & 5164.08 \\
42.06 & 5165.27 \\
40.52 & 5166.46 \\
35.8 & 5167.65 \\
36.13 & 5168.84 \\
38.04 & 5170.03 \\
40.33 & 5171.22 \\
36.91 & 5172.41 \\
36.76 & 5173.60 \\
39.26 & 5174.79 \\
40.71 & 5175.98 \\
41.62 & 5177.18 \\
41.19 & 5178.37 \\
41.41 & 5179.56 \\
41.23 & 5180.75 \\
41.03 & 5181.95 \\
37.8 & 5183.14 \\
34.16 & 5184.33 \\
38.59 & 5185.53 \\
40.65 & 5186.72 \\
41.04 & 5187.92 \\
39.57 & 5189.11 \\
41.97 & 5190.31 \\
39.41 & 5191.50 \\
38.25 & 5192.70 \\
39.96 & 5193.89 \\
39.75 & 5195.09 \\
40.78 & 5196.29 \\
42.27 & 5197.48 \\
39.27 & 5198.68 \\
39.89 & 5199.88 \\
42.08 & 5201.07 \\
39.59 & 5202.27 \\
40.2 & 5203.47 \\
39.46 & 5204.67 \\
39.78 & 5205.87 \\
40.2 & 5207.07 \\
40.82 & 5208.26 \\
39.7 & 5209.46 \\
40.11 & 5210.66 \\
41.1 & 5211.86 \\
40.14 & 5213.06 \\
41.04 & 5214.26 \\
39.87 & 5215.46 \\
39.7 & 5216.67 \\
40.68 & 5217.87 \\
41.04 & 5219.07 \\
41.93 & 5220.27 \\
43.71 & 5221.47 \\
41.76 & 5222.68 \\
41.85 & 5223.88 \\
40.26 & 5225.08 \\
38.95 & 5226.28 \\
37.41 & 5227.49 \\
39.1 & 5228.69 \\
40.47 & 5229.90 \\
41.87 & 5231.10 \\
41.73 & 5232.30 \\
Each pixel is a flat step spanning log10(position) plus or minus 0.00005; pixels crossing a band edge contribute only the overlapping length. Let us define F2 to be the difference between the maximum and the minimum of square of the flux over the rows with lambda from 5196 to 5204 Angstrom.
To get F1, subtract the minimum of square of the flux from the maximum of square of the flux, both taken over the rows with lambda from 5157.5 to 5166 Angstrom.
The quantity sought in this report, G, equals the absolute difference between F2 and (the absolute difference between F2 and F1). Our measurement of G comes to 134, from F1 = 134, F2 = 245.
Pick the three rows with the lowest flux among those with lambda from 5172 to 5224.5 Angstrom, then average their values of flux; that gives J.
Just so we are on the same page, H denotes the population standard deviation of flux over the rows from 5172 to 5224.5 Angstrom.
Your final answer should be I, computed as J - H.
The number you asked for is 34.3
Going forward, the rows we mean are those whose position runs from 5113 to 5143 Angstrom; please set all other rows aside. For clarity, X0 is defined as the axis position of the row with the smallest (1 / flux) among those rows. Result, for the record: 5128.53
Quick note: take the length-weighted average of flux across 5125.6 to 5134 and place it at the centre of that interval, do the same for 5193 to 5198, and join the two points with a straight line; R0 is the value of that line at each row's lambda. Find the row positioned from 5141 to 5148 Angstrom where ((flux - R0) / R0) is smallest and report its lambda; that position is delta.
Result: 5143.91 Angstrom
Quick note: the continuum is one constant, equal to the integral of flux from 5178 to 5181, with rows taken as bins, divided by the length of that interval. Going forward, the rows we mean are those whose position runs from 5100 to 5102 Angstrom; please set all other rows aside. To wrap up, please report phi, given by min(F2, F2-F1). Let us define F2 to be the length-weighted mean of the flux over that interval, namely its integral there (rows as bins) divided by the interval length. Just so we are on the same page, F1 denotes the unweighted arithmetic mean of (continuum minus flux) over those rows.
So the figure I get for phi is 42.4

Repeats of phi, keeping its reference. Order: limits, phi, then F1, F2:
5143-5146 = 42.0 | -0.59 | 42.0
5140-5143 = 40.5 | 0.44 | 40.9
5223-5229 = 37.8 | 1.85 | 39.7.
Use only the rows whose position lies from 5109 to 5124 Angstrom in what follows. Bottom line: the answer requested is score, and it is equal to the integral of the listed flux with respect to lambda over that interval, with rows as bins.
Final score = 626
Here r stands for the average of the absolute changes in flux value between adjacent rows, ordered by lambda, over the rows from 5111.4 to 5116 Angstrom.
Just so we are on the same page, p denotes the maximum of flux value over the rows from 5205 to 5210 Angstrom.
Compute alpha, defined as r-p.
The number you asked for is -39.9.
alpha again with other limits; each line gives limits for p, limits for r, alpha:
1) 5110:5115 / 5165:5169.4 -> -41.2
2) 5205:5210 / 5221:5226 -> -39.6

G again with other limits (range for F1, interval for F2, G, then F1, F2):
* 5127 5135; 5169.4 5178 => 276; 276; 381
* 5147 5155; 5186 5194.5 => 130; 130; 298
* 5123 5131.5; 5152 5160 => 177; 309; 243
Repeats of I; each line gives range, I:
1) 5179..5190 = 34.6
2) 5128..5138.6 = 40.2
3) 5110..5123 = 39.0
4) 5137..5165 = 39.4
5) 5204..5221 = 38.9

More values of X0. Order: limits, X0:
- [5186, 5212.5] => 5197.48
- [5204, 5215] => 5211.86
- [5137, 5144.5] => 5137.99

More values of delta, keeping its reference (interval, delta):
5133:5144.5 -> 5140.35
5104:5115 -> 5104.97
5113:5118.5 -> 5113.20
